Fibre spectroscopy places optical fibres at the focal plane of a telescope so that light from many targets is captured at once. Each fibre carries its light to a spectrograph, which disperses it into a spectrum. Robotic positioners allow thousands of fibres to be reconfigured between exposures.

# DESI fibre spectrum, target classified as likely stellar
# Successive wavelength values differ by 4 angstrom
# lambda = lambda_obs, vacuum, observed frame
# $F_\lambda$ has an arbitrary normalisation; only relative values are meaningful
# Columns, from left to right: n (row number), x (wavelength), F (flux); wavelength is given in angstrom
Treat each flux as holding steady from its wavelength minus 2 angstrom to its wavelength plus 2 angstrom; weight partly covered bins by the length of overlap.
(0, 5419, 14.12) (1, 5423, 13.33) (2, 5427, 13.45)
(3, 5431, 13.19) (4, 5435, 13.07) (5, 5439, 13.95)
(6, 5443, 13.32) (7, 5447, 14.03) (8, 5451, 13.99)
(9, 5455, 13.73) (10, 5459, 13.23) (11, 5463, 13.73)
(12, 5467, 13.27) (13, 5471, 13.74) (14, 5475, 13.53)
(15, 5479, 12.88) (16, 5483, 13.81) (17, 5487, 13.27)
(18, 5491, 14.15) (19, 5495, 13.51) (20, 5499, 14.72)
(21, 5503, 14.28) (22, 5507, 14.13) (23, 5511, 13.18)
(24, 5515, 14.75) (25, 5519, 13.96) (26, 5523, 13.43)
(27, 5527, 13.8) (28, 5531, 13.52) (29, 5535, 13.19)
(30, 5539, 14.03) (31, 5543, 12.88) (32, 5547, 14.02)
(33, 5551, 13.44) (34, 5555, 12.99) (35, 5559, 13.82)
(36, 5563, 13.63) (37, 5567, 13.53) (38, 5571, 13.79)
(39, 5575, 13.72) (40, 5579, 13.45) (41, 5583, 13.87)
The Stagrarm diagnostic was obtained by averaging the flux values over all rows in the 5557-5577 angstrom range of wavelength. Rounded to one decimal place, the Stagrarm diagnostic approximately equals 13.7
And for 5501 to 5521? 14.1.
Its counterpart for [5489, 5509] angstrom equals 14.2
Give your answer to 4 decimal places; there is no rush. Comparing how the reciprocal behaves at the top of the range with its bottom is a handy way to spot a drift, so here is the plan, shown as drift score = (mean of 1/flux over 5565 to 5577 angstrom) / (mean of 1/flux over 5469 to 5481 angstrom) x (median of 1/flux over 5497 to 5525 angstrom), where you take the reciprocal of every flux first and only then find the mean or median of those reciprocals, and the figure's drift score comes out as 0.0692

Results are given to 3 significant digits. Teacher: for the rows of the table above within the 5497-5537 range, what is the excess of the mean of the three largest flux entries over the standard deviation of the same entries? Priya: 14.0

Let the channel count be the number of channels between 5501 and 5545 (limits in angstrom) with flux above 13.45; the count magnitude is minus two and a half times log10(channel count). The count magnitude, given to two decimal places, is -2.11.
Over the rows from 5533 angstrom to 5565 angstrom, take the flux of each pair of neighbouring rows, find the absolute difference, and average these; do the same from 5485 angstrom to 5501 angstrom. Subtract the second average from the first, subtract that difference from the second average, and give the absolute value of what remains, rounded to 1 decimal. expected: 1.1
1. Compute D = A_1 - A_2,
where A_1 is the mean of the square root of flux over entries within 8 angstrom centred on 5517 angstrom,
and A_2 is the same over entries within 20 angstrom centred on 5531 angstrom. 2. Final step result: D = 0.10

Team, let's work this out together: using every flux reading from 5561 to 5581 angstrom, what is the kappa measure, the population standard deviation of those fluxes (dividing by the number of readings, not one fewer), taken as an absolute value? 0.12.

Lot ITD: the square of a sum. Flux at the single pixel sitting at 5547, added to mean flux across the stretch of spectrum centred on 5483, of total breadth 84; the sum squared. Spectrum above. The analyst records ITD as 771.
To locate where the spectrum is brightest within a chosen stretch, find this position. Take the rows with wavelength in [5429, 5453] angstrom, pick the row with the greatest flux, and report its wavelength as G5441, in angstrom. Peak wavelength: 5447 angstrom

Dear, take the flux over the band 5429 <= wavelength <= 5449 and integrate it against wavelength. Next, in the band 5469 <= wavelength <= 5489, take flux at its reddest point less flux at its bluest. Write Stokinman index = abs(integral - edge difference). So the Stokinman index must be 271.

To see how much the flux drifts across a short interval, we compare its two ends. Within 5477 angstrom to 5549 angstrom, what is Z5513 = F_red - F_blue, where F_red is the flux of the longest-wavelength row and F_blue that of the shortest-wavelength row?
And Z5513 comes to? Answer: 1.14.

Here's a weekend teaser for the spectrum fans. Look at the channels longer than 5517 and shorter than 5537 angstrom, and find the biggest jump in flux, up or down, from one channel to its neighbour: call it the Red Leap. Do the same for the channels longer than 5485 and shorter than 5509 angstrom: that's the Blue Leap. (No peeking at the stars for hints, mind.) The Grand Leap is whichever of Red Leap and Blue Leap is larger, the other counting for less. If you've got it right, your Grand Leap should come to 1.2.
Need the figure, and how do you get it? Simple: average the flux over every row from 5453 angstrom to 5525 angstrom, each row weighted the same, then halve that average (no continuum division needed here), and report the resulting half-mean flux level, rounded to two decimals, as 6.87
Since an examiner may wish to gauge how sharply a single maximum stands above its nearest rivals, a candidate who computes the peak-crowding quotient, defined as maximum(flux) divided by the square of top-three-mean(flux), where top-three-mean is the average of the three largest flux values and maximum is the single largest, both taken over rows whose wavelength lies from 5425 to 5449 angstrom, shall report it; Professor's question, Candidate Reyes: 0.0736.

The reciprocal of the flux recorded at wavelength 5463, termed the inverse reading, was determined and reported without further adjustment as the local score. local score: 0.0728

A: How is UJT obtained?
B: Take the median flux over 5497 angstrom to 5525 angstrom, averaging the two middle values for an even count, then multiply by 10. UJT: 141.3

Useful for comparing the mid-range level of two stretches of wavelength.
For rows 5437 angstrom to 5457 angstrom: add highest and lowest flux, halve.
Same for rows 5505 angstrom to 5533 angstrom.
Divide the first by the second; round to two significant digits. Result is 0.98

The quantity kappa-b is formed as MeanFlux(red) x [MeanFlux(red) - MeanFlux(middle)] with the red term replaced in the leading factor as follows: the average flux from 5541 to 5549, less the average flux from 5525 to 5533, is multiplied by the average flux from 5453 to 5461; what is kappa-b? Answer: -3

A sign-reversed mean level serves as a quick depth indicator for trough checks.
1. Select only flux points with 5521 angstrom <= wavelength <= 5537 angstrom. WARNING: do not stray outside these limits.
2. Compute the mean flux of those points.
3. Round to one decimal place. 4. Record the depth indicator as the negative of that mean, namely -13.5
